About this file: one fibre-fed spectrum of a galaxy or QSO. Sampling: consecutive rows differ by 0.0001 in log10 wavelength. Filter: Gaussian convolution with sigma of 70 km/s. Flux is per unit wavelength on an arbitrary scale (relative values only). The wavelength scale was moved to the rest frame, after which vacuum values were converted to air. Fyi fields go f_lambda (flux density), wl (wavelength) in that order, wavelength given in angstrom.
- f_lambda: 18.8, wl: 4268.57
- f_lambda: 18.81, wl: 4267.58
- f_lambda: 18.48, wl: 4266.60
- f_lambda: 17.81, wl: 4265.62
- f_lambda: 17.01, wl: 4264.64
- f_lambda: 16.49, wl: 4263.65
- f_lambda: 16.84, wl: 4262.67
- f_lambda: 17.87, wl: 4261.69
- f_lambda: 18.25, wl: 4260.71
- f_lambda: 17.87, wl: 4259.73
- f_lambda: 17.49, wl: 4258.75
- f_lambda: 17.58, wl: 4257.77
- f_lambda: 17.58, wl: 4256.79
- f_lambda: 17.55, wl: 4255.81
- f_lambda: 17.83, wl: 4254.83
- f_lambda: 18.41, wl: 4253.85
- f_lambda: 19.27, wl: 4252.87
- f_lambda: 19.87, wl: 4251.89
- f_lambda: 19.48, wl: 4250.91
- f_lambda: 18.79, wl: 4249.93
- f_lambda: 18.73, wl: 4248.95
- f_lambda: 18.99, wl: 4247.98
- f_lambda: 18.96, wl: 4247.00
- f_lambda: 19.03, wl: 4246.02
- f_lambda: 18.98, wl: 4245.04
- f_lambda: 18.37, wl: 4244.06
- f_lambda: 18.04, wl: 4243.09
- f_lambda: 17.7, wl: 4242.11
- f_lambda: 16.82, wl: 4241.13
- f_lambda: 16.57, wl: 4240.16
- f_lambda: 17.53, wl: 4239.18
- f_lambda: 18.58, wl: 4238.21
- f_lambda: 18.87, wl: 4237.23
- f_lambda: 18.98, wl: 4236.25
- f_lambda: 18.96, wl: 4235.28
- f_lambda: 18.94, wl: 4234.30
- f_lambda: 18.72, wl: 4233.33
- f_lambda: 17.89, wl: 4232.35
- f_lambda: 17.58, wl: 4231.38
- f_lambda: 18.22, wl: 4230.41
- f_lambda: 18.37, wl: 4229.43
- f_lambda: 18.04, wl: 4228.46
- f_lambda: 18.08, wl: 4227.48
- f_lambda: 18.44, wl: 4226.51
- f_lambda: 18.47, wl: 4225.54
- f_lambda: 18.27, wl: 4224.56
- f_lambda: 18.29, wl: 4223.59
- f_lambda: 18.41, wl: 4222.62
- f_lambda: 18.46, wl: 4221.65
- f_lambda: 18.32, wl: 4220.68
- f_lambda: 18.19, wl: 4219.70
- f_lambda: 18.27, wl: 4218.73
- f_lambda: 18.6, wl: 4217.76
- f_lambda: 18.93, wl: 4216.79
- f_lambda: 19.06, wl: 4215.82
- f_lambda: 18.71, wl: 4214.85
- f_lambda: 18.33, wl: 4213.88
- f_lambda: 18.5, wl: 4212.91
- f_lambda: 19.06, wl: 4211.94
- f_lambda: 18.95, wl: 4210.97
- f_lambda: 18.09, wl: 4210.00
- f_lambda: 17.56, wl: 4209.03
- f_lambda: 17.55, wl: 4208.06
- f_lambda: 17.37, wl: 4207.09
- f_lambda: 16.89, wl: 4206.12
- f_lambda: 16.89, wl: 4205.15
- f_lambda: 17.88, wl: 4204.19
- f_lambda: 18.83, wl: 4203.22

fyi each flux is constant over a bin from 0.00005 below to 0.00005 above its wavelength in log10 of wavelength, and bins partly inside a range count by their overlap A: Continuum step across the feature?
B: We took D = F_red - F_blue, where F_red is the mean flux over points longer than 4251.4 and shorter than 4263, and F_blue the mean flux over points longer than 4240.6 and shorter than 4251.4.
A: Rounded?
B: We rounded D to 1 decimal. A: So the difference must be -0.5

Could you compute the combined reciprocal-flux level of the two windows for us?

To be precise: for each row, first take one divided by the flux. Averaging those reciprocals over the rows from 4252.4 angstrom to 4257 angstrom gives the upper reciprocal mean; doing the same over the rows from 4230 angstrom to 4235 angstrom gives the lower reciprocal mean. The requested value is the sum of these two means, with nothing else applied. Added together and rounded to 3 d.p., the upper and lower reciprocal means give 0.110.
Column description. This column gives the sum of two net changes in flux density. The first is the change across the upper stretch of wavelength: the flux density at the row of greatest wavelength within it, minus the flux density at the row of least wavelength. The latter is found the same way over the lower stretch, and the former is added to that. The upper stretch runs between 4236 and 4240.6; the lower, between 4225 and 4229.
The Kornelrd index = -2.8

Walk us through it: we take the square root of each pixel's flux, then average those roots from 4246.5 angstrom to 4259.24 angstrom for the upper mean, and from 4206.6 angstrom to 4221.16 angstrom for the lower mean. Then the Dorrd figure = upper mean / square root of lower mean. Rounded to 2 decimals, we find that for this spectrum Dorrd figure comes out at 2.08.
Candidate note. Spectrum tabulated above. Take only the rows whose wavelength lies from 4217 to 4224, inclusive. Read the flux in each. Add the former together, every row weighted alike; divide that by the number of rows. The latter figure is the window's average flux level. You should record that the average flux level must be 18.4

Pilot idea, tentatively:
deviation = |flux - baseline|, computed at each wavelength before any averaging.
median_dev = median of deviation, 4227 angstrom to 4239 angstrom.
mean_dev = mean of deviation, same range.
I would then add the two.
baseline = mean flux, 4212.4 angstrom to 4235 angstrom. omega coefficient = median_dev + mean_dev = 0.8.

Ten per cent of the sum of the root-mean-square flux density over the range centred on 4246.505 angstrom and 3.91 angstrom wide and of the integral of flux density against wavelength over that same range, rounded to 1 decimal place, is 9.3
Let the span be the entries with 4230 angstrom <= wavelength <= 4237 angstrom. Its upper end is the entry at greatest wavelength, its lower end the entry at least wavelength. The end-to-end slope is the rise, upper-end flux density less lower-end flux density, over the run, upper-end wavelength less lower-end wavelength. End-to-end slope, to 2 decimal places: 0.13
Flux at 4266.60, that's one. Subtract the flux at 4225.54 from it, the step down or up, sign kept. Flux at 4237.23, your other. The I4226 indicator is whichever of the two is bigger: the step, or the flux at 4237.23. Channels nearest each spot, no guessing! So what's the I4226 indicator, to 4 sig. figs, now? 18.87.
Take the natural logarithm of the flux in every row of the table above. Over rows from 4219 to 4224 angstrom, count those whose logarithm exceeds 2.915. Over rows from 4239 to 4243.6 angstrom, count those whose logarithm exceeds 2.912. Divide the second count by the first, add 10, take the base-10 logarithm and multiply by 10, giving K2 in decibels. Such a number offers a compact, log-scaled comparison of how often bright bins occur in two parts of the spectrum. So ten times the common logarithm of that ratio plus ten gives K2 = 10.0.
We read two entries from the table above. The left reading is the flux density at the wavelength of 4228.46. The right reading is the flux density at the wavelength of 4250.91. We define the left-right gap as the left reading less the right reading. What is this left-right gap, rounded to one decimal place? -1.4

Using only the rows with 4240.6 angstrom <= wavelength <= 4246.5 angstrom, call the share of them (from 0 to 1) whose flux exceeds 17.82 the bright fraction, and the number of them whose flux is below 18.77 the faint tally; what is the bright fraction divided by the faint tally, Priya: 0.17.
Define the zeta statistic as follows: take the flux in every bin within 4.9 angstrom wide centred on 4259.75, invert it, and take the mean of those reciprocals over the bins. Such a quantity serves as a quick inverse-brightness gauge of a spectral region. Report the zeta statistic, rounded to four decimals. 0.0562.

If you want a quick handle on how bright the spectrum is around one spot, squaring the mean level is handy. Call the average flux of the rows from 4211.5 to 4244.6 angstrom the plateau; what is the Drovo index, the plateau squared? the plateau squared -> 335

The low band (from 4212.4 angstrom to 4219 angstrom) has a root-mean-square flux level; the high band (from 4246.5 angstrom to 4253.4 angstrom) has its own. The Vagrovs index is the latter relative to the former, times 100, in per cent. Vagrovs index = 103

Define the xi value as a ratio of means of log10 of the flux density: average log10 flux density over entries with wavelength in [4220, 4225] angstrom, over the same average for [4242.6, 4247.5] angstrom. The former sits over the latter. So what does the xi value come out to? 0.99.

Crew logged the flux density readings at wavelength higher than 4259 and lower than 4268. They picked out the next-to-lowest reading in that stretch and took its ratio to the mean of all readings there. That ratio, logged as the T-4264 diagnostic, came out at 0.951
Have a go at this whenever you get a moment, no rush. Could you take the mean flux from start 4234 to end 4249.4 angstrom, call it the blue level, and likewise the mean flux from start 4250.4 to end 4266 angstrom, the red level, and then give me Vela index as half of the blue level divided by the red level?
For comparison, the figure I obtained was 0.512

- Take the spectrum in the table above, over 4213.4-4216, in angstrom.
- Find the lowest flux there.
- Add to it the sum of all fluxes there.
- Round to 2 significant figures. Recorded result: 74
